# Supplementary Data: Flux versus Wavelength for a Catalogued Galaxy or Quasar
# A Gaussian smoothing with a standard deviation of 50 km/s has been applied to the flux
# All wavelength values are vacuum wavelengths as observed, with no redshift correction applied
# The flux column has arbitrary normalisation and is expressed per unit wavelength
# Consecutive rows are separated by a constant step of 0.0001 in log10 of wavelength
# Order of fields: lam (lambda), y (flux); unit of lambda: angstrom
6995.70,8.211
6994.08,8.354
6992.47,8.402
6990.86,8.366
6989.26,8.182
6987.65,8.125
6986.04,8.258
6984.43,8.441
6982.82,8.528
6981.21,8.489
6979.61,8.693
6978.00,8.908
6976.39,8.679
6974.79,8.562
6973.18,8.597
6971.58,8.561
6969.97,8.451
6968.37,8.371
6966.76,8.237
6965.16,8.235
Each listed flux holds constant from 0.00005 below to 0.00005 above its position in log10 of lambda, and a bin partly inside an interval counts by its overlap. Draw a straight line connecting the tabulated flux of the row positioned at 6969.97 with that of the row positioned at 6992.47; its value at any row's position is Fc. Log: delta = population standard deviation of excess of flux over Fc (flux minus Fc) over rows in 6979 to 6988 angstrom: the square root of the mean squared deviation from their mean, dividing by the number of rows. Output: 0.18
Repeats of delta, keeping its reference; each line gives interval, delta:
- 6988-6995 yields 0.09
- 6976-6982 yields 0.15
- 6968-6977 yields 0.11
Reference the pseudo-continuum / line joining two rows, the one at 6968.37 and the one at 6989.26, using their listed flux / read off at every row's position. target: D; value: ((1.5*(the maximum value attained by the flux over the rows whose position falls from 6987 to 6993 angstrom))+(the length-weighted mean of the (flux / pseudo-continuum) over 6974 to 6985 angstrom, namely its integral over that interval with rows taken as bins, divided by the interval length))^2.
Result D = 186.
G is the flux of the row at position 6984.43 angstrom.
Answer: 8.441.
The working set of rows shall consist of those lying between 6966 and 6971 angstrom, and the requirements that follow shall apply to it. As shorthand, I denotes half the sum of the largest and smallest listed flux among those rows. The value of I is 8.3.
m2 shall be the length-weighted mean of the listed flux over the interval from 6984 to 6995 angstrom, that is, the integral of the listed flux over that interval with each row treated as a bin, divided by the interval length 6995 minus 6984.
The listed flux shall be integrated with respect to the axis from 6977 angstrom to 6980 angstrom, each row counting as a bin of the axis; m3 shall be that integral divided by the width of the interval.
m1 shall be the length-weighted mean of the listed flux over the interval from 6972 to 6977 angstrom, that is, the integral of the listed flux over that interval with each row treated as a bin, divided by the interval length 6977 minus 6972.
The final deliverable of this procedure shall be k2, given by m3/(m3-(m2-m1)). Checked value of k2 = 0.96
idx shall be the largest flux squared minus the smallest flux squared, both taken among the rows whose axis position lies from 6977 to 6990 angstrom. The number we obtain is 13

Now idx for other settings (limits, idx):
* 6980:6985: 1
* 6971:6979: 6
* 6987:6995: 5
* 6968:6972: 3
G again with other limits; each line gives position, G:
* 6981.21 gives 8.489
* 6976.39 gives 8.679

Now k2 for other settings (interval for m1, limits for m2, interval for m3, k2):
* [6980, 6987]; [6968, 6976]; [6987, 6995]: 1.01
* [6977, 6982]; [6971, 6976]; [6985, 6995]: 0.99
